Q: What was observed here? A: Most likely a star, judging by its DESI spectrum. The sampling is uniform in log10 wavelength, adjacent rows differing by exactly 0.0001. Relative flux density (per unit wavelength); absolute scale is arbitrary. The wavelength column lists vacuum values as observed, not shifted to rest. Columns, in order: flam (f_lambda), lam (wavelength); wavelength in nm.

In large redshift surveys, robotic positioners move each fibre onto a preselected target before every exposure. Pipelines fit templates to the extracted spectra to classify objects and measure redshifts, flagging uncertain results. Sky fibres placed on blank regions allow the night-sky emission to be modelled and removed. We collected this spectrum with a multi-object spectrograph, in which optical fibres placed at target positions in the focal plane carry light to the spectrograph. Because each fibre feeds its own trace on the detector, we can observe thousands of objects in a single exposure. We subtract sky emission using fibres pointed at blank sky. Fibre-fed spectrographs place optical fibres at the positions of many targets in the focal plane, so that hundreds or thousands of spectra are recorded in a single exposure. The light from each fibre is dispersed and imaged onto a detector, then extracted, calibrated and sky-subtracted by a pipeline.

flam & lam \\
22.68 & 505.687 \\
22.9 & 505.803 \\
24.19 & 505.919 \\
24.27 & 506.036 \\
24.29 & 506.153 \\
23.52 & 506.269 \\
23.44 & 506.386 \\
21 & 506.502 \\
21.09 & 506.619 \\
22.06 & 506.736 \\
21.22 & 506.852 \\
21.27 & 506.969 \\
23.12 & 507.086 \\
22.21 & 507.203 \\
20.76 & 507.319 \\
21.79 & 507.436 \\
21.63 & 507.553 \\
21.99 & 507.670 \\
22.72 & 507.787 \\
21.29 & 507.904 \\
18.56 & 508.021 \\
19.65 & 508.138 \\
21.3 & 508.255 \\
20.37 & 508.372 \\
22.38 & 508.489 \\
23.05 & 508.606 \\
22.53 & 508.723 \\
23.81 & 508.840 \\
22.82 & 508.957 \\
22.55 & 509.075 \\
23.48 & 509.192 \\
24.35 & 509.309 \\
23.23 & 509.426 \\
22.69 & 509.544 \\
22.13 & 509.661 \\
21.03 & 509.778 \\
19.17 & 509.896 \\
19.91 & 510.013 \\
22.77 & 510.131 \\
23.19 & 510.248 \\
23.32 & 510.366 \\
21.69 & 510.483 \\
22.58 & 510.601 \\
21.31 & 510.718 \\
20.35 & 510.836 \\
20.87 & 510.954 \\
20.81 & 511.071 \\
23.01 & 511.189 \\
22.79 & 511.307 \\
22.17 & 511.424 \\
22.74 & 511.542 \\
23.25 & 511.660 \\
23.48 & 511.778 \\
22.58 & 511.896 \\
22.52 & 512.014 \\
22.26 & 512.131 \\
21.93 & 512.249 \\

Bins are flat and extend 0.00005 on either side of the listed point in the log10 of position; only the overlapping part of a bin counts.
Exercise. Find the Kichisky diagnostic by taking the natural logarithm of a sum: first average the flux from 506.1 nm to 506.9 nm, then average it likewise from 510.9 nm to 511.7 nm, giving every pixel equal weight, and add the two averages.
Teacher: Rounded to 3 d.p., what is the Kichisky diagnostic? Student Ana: 3.798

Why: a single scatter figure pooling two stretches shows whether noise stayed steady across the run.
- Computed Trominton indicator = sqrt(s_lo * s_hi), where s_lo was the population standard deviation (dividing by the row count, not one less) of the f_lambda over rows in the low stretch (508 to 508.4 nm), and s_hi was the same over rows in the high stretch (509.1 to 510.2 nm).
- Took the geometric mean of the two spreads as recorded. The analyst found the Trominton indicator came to 1.27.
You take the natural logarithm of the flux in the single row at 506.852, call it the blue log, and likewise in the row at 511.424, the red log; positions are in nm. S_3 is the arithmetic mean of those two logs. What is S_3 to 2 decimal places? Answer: 3.08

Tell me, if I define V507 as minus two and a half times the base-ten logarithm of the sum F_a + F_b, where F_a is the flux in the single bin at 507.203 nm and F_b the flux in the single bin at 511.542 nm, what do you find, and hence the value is -4.13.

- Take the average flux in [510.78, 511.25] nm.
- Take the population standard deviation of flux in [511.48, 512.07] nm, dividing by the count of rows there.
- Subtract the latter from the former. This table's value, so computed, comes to 20.9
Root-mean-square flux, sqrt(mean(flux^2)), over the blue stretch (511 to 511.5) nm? 22.2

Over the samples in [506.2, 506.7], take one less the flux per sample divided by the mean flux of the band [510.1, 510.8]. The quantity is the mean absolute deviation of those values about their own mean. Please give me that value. 0.054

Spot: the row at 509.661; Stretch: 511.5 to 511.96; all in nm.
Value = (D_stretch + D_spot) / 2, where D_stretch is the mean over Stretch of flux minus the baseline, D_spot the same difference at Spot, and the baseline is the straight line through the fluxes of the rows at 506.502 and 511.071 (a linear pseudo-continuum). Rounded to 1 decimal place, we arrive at 1.7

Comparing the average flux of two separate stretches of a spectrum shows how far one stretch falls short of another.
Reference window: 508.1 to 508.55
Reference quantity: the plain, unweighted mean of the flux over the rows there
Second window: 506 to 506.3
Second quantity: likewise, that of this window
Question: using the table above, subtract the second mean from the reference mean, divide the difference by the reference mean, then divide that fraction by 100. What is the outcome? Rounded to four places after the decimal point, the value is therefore -0.0015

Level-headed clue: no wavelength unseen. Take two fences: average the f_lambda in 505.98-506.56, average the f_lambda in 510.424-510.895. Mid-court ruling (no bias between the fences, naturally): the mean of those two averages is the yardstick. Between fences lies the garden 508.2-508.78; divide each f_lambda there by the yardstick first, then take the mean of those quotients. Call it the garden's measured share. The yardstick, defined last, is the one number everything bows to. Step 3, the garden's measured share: 0.98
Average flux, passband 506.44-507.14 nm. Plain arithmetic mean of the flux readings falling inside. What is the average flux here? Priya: 21.6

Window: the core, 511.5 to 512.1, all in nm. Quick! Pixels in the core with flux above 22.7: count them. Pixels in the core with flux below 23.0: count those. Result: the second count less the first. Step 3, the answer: 0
